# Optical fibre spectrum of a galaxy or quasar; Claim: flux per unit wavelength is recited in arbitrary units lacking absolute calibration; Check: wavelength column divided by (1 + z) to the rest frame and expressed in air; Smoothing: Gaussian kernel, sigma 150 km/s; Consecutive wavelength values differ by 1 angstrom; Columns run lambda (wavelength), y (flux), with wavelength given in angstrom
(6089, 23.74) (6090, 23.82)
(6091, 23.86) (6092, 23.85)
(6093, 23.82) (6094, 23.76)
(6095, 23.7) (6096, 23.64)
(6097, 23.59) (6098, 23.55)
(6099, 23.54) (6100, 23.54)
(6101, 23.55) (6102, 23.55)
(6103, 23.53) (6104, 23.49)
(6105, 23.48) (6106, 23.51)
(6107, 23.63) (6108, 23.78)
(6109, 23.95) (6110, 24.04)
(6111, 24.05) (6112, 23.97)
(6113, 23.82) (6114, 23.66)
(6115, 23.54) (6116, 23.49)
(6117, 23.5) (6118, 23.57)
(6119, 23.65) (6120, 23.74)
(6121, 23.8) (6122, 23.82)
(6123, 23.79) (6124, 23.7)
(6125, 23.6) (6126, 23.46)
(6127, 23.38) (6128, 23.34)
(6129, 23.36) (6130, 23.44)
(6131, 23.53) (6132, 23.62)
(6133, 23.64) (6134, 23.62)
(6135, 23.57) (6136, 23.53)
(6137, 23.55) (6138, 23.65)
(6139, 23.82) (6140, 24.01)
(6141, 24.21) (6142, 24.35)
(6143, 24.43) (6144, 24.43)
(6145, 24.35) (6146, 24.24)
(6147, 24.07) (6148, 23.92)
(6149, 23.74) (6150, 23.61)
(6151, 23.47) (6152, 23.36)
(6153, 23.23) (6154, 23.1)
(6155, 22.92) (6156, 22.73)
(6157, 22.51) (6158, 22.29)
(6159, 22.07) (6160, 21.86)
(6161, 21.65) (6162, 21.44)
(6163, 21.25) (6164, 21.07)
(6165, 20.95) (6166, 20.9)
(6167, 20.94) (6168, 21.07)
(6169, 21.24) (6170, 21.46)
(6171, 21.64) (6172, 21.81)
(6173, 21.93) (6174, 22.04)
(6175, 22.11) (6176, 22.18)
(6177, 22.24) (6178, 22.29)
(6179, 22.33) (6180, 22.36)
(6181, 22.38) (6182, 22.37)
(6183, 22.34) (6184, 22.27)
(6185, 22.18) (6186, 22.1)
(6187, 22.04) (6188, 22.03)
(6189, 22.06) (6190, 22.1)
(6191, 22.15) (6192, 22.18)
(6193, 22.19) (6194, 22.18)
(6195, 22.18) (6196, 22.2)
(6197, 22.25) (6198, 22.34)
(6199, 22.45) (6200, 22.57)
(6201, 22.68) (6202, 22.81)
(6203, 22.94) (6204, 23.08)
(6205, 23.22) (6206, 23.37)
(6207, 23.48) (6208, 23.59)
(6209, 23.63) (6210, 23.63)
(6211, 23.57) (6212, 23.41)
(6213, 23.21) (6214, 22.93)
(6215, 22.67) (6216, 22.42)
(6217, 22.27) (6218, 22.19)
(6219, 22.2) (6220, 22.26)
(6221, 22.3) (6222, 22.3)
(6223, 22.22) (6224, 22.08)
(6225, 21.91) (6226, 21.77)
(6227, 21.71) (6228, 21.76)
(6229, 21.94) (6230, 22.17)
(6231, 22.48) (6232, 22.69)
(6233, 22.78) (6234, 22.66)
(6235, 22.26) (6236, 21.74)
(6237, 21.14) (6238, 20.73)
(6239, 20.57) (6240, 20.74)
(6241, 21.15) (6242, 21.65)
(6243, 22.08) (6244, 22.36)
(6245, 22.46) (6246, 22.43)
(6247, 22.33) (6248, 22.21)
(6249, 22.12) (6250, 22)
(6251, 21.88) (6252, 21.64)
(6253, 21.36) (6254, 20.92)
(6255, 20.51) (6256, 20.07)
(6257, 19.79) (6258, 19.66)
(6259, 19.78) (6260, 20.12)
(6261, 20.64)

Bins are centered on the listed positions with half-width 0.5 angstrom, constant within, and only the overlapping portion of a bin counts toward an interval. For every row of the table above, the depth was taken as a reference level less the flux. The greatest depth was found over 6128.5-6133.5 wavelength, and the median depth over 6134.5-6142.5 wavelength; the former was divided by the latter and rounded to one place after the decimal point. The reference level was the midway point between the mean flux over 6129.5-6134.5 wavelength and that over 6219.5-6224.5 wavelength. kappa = 0.6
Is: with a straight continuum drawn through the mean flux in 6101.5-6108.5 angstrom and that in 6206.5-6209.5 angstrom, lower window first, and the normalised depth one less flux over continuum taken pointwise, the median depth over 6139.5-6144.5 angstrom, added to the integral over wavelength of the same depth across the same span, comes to -0.2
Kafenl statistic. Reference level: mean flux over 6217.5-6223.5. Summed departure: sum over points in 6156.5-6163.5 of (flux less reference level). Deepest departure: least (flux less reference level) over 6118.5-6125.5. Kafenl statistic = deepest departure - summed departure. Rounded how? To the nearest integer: 4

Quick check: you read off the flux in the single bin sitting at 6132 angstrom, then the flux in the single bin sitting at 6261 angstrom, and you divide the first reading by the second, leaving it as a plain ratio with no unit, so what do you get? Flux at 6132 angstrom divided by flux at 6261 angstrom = 1.14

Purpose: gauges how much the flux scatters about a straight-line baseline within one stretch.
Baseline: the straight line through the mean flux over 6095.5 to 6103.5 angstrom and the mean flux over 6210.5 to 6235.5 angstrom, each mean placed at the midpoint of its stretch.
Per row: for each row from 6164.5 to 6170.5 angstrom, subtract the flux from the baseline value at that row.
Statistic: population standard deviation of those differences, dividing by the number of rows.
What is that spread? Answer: 0.21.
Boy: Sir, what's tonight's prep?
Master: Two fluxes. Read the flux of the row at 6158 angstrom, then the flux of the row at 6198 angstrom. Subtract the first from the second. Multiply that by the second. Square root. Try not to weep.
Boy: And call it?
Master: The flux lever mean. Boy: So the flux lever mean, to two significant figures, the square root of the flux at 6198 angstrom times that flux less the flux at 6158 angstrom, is 1.1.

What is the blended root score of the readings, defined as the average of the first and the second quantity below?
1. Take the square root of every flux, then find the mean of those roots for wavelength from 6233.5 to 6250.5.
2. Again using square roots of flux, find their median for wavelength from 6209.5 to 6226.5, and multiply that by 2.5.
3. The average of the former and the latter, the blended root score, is 8.24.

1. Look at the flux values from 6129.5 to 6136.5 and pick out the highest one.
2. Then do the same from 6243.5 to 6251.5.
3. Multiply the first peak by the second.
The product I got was 531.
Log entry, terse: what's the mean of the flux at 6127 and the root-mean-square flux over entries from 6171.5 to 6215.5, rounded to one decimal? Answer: 23.0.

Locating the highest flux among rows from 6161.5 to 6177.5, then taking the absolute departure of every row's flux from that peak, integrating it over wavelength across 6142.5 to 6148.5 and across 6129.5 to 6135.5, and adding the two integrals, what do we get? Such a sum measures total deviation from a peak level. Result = 20.0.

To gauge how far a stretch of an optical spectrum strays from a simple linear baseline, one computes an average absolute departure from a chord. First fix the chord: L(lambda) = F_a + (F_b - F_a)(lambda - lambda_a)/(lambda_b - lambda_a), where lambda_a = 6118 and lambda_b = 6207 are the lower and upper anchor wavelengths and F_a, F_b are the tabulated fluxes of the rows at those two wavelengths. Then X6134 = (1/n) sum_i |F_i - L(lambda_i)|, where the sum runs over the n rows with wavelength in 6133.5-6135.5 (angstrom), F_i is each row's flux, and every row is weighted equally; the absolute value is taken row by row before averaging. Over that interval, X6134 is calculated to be 0.0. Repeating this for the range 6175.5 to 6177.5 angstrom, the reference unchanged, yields 1.3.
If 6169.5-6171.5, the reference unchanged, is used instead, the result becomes 2.0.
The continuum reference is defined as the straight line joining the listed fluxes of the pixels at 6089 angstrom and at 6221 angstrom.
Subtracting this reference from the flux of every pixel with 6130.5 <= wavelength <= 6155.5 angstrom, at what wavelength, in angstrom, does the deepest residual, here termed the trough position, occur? 6155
